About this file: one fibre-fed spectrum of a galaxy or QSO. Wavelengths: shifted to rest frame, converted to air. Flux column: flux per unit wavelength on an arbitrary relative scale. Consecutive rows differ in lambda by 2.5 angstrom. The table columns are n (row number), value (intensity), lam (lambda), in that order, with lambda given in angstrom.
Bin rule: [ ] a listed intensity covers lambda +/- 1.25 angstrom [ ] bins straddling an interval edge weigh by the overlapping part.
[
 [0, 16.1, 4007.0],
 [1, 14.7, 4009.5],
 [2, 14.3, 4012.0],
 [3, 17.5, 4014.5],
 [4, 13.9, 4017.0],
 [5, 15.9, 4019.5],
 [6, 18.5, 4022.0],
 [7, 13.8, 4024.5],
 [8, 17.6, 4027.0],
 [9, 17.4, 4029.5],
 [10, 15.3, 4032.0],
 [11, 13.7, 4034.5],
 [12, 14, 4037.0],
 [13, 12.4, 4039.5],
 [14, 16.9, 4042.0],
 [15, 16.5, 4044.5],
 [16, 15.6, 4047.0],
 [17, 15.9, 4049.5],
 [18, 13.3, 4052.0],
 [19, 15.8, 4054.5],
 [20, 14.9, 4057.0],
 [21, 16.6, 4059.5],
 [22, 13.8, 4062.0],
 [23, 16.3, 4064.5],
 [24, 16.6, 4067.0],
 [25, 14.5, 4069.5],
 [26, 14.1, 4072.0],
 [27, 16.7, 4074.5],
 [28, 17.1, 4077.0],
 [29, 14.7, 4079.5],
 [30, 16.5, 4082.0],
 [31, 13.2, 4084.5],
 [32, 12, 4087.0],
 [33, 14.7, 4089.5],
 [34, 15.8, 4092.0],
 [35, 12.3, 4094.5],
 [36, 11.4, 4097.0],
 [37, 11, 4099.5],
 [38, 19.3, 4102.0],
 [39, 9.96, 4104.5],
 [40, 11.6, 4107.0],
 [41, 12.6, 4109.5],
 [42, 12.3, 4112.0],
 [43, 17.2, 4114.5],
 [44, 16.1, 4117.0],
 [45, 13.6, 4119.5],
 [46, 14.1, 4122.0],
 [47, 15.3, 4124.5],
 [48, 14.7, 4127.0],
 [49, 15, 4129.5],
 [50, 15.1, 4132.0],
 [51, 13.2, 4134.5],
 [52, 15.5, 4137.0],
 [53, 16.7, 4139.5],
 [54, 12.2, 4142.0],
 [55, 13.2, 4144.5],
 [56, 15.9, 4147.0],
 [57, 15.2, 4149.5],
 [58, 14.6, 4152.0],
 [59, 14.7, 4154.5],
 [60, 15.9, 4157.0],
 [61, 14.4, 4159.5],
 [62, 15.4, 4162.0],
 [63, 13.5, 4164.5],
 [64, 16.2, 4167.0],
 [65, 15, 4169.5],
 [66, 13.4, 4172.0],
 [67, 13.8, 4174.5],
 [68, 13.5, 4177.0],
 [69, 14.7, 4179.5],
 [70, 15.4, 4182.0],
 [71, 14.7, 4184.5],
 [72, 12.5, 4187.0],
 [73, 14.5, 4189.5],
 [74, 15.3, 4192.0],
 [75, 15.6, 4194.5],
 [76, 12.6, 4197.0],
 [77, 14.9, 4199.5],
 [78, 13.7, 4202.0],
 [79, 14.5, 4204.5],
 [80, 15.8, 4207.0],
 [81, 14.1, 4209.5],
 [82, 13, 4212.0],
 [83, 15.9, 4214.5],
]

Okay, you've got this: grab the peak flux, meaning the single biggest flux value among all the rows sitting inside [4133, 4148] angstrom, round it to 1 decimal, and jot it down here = 16.7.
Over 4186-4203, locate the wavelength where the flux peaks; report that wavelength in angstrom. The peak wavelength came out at 4194.5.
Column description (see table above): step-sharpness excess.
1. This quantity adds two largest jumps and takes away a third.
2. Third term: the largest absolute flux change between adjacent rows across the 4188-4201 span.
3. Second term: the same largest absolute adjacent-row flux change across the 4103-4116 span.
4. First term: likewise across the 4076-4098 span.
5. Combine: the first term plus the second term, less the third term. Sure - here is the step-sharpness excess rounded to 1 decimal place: 5.4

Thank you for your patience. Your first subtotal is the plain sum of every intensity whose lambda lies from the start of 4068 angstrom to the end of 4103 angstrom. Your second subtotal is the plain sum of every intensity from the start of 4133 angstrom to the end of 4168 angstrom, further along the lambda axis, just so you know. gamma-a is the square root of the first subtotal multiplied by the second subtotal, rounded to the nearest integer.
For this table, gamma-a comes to 205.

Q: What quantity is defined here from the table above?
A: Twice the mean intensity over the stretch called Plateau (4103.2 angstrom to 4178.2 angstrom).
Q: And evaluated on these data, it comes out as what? 28.7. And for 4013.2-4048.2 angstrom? 31.3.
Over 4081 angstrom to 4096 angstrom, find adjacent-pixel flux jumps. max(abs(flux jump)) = 3.5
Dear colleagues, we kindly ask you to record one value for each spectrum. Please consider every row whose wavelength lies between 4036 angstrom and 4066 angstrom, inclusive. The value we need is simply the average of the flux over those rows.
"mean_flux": 15.2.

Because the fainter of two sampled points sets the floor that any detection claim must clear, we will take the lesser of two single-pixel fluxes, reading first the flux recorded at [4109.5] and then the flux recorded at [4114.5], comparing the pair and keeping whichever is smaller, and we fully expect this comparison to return 12.6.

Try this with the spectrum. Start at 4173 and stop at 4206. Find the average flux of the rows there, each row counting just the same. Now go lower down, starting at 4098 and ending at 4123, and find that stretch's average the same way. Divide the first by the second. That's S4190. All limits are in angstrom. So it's 1.04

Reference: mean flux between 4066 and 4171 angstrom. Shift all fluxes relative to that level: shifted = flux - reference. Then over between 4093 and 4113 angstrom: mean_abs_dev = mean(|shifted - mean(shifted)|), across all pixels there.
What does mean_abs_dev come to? 1.7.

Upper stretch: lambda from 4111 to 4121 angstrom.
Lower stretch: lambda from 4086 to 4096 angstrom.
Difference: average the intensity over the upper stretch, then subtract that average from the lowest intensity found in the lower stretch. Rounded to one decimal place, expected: -2.8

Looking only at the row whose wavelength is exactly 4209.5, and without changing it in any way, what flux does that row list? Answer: 14.1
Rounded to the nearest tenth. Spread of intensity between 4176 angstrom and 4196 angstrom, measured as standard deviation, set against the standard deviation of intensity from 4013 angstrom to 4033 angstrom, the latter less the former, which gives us 0.7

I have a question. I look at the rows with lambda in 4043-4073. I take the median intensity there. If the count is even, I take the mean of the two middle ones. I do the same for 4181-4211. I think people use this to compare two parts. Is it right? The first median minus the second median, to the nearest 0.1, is 1.1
